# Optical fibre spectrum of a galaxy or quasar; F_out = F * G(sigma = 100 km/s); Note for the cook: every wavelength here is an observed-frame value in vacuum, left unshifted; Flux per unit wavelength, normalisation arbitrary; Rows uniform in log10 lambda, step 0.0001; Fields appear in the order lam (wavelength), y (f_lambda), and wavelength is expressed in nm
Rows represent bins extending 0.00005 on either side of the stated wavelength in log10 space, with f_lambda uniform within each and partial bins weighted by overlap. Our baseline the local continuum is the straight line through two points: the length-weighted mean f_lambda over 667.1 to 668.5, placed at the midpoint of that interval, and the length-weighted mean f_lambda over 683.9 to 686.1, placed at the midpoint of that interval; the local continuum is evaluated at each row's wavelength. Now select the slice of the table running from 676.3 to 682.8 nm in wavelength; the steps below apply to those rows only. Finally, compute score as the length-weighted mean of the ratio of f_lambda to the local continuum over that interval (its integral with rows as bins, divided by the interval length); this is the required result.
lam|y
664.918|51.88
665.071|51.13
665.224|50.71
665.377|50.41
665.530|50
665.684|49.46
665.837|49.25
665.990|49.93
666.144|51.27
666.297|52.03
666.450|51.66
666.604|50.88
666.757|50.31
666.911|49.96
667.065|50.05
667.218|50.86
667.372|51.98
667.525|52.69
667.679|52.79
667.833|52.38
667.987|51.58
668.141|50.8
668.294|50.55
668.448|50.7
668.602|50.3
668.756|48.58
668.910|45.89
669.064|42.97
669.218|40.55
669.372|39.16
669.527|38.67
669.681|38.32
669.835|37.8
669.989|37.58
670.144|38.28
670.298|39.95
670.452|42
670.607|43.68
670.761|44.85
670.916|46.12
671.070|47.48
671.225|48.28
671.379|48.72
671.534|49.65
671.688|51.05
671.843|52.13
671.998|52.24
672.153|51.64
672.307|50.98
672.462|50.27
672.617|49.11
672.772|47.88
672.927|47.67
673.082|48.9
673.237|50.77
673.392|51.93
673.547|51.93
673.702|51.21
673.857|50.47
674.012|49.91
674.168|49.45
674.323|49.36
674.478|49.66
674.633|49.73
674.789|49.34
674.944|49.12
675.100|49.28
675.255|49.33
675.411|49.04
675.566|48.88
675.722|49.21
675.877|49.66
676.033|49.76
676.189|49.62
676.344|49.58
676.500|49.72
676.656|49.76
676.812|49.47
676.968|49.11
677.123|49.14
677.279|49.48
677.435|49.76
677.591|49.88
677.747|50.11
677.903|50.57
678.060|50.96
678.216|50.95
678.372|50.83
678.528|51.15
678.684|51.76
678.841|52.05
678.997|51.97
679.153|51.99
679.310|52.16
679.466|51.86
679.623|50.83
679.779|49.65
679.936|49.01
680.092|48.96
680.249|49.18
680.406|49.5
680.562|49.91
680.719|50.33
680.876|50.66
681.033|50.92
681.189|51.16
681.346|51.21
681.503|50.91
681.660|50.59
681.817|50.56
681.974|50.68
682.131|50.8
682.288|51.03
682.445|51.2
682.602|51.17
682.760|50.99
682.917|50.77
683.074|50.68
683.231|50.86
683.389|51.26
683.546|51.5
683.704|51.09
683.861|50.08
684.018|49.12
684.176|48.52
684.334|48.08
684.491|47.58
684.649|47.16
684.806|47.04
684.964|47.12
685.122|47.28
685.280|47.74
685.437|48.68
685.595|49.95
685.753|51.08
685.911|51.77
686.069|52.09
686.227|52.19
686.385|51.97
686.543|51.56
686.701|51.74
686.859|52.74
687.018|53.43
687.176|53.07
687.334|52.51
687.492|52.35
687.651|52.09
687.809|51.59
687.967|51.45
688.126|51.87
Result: 1.017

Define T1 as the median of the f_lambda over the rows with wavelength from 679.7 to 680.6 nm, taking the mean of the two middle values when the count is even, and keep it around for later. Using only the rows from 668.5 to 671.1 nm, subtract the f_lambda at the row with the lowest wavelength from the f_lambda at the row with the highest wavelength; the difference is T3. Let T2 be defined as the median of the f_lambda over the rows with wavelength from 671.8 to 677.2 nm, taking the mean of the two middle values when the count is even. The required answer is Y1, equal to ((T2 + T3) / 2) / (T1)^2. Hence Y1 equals 0.0096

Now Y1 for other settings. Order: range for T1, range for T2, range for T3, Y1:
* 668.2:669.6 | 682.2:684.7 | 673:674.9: 0.0122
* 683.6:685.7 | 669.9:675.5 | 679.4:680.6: 0.0102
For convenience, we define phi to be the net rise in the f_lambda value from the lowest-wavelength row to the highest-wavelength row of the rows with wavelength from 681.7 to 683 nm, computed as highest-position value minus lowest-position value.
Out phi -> 0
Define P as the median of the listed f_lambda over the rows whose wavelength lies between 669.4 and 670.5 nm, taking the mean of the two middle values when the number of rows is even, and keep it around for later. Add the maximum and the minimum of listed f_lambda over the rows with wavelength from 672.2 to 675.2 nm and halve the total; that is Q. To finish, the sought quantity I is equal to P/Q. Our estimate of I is 0.77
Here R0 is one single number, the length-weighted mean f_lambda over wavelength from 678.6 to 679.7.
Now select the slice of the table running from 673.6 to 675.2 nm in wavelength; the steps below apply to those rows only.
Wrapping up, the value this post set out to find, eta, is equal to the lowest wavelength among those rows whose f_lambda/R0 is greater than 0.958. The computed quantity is 673.702 nm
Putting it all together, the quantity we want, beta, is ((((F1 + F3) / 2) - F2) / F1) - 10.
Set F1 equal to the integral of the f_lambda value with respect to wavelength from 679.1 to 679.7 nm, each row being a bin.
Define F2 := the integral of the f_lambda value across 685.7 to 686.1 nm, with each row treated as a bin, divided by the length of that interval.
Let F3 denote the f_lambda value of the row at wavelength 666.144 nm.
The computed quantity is -10.3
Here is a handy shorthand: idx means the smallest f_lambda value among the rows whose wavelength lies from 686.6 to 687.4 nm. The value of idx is 51.74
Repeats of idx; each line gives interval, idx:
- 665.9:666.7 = 49.93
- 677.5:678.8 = 49.88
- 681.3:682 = 50.56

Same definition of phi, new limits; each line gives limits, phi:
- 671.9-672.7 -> -3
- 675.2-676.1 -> 0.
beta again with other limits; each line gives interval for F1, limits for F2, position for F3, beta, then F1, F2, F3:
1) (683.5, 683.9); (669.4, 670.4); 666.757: -10.2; 20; 38.6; 50.31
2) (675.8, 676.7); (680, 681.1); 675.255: -10.1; 45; 49.9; 49.33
